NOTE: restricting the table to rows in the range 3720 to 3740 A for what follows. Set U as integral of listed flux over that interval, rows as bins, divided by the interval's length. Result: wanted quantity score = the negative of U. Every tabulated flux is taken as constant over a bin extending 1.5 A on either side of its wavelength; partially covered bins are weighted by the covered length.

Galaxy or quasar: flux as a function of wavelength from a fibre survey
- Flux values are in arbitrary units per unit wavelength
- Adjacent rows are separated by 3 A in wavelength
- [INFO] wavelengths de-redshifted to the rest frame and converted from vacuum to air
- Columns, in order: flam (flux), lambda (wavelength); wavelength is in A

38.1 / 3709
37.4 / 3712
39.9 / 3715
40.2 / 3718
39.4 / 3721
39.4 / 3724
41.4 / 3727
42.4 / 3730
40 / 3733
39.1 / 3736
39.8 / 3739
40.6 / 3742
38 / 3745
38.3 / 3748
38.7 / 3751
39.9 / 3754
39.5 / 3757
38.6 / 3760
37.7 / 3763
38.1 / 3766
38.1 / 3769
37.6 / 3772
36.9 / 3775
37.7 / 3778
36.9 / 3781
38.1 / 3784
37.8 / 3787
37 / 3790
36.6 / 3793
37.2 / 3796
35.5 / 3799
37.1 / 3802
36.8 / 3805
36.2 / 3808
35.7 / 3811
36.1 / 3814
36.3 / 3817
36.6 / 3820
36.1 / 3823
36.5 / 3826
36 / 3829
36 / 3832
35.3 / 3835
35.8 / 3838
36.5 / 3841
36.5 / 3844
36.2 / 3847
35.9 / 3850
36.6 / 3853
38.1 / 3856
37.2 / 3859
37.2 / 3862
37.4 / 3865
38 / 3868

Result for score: -40.2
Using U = 40.2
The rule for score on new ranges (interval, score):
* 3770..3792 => -37.4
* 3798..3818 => -36.3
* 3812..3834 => -36.2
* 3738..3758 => -39.2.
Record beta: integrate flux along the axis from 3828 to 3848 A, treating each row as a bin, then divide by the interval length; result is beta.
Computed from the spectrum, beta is 36.0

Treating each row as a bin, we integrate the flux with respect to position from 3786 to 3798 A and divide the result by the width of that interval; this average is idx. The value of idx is 37.1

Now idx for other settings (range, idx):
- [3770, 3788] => 37.5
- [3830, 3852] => 36.0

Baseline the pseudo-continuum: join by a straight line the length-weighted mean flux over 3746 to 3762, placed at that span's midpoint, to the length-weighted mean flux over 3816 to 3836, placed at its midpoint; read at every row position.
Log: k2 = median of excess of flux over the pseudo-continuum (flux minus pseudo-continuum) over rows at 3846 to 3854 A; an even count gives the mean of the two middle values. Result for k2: 0.89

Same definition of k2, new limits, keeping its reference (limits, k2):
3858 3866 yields 2.47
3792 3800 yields -0.81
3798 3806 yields -0.15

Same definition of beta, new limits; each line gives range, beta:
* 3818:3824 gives 36.4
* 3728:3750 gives 39.8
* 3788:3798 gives 36.9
